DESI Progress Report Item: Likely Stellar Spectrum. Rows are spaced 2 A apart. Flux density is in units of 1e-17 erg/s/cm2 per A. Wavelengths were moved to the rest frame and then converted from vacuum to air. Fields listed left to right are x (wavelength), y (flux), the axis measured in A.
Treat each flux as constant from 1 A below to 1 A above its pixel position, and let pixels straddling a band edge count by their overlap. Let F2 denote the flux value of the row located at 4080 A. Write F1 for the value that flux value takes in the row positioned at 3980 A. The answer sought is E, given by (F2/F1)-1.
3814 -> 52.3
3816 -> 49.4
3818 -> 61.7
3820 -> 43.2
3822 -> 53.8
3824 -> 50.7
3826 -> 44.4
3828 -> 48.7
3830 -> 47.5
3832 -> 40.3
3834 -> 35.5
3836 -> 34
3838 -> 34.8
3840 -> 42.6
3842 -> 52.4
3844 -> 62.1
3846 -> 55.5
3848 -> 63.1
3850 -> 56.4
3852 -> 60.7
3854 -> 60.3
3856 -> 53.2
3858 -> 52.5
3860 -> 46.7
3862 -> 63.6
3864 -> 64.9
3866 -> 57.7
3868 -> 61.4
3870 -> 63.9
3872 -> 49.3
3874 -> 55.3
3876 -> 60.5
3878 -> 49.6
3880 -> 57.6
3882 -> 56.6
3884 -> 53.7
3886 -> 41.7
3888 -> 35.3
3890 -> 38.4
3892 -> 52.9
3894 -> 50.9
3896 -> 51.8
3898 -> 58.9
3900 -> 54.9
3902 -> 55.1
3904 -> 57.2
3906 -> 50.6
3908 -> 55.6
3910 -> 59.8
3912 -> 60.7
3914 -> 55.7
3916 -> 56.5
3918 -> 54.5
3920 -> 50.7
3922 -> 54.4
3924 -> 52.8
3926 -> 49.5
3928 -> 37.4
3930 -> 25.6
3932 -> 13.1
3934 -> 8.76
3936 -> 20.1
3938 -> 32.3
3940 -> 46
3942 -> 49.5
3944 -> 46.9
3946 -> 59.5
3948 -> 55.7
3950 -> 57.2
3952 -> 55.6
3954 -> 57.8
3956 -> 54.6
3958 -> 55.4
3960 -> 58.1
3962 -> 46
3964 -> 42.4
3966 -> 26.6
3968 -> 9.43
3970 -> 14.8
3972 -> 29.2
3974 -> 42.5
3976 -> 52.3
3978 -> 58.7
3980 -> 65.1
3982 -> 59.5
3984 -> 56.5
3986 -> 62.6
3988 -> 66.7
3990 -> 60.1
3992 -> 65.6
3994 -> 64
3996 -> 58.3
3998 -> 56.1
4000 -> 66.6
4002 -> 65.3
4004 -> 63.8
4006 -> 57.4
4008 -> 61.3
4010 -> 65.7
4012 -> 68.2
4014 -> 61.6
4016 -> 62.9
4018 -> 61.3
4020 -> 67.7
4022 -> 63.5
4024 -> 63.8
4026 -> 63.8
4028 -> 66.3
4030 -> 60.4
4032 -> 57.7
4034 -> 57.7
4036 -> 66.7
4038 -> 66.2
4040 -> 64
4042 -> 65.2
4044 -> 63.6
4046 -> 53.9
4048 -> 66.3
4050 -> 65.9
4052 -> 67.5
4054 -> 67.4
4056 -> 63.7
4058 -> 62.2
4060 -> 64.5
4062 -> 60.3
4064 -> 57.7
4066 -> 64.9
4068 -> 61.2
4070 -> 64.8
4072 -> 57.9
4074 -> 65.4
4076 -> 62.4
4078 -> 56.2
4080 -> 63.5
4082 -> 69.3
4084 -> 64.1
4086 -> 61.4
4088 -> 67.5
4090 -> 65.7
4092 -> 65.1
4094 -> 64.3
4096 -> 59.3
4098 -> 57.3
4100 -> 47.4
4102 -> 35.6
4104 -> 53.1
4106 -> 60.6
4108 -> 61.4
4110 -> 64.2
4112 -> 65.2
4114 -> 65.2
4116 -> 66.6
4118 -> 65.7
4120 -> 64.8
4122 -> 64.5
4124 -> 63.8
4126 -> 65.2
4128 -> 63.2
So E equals -0.02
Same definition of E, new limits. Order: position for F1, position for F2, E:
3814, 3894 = -0.03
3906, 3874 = 0.09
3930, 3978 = 1.29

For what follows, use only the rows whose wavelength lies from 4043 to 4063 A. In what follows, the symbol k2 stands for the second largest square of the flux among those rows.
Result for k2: 4543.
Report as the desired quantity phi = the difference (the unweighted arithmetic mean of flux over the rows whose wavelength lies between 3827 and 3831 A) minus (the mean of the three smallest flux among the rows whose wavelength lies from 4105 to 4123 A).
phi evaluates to -14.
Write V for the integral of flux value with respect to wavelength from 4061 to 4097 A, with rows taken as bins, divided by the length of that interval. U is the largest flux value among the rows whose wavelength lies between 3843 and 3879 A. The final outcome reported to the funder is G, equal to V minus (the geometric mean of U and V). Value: -1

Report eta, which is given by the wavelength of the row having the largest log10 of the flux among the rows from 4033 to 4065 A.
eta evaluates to 4052 A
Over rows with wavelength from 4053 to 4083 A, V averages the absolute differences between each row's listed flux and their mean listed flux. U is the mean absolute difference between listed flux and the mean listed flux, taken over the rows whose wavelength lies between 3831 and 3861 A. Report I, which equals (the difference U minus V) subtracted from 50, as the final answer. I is 44.0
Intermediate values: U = 9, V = 2.9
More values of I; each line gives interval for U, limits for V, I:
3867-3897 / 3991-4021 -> 46.8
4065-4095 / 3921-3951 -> 61.6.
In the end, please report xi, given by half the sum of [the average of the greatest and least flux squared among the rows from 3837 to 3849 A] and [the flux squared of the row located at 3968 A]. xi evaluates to 1343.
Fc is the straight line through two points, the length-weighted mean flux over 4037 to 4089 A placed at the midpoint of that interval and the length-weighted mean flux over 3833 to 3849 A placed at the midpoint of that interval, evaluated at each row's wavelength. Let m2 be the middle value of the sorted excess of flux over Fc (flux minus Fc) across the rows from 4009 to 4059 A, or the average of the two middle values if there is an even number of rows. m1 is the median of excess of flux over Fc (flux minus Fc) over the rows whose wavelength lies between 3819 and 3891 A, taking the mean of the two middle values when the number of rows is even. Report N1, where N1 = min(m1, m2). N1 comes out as 3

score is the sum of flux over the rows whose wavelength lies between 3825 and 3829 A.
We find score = 93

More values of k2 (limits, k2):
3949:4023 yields 4583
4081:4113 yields 4556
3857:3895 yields 4083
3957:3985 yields 3540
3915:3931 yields 2970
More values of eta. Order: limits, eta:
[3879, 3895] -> 3880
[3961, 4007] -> 3988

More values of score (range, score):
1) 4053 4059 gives 193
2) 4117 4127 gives 324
